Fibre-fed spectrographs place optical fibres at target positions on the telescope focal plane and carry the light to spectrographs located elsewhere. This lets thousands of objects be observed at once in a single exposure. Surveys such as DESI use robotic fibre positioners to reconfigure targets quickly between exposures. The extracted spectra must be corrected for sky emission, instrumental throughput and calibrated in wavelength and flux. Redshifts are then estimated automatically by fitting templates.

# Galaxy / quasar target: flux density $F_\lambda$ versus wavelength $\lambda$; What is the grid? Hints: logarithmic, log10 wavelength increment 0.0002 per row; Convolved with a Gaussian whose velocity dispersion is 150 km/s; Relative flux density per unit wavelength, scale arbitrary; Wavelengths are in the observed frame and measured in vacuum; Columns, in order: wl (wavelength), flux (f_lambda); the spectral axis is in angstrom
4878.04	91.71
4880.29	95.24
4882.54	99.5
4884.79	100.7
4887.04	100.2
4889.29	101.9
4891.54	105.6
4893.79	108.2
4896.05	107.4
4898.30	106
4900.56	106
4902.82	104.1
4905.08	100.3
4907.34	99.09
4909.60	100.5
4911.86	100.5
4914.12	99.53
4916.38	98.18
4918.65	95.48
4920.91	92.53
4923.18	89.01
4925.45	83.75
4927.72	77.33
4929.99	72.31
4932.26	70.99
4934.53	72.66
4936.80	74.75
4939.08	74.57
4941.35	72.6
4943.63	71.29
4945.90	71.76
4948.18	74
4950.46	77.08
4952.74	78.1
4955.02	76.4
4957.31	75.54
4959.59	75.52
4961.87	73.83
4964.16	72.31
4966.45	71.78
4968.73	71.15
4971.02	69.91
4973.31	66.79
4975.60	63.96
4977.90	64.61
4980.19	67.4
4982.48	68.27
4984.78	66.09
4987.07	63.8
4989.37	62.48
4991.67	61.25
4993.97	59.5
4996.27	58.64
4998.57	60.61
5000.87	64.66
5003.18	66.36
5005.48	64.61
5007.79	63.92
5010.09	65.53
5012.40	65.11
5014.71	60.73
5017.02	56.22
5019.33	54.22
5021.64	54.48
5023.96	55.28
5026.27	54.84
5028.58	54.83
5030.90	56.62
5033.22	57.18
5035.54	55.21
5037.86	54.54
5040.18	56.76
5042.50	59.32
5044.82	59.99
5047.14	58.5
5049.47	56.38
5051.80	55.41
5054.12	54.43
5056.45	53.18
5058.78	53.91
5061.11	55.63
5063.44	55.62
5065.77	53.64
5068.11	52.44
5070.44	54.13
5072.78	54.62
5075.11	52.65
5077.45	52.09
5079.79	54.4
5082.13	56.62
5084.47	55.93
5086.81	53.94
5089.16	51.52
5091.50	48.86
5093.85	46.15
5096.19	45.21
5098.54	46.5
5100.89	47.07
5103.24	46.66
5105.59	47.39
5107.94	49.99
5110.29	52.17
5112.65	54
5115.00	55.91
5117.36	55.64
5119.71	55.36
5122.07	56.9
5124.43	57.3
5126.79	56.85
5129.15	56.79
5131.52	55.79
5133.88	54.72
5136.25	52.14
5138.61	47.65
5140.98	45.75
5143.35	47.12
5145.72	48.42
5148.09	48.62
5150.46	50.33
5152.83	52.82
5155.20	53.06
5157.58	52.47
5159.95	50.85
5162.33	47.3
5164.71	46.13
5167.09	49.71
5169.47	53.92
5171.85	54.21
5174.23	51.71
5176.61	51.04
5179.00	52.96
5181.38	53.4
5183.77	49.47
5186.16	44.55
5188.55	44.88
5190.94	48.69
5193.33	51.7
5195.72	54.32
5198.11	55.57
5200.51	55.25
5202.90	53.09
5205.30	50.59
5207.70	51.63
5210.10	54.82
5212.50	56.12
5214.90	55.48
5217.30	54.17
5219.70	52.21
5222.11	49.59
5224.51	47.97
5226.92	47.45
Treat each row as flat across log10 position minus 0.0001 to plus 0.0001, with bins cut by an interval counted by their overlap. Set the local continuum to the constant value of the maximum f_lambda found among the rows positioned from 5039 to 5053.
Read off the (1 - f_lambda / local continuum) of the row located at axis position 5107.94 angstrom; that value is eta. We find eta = 0.17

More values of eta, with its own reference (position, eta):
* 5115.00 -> 0.07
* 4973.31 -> -0.11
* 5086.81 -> 0.10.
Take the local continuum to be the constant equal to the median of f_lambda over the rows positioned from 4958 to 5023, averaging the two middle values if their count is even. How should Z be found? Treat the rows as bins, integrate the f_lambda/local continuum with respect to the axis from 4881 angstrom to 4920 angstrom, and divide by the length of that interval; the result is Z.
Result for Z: 1.6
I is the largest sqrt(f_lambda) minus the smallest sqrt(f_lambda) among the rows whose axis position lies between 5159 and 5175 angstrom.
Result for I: 0.57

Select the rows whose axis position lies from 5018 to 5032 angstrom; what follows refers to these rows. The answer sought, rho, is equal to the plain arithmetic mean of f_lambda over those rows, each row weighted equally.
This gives 55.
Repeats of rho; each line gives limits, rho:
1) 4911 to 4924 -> 96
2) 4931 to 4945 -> 73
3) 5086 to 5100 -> 49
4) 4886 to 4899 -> 105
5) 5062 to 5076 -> 54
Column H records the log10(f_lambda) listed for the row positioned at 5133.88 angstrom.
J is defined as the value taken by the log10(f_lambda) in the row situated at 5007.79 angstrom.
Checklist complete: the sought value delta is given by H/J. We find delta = 0.96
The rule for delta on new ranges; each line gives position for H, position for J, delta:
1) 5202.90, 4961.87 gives 0.92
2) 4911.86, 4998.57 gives 1.12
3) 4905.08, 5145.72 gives 1.19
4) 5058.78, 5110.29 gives 1.01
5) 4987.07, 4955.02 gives 0.96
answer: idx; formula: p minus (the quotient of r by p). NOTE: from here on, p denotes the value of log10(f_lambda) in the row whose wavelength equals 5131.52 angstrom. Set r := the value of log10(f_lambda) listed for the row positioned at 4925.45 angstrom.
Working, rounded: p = 1.75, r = 1.92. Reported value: 0.65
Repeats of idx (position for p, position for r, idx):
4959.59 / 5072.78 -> 0.95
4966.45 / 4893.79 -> 0.76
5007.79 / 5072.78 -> 0.84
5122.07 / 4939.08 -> 0.69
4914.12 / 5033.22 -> 1.12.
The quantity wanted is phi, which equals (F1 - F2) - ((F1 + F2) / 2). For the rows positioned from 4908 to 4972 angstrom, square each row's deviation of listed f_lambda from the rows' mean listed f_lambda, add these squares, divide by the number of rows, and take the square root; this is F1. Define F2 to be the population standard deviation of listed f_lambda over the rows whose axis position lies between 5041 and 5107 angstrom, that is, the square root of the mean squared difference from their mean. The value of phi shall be -1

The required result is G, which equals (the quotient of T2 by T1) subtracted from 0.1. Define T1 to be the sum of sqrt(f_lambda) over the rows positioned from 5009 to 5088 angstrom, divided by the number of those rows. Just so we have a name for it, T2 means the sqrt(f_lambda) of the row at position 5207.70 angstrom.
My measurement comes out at -0.9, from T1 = 7.5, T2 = 7.2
